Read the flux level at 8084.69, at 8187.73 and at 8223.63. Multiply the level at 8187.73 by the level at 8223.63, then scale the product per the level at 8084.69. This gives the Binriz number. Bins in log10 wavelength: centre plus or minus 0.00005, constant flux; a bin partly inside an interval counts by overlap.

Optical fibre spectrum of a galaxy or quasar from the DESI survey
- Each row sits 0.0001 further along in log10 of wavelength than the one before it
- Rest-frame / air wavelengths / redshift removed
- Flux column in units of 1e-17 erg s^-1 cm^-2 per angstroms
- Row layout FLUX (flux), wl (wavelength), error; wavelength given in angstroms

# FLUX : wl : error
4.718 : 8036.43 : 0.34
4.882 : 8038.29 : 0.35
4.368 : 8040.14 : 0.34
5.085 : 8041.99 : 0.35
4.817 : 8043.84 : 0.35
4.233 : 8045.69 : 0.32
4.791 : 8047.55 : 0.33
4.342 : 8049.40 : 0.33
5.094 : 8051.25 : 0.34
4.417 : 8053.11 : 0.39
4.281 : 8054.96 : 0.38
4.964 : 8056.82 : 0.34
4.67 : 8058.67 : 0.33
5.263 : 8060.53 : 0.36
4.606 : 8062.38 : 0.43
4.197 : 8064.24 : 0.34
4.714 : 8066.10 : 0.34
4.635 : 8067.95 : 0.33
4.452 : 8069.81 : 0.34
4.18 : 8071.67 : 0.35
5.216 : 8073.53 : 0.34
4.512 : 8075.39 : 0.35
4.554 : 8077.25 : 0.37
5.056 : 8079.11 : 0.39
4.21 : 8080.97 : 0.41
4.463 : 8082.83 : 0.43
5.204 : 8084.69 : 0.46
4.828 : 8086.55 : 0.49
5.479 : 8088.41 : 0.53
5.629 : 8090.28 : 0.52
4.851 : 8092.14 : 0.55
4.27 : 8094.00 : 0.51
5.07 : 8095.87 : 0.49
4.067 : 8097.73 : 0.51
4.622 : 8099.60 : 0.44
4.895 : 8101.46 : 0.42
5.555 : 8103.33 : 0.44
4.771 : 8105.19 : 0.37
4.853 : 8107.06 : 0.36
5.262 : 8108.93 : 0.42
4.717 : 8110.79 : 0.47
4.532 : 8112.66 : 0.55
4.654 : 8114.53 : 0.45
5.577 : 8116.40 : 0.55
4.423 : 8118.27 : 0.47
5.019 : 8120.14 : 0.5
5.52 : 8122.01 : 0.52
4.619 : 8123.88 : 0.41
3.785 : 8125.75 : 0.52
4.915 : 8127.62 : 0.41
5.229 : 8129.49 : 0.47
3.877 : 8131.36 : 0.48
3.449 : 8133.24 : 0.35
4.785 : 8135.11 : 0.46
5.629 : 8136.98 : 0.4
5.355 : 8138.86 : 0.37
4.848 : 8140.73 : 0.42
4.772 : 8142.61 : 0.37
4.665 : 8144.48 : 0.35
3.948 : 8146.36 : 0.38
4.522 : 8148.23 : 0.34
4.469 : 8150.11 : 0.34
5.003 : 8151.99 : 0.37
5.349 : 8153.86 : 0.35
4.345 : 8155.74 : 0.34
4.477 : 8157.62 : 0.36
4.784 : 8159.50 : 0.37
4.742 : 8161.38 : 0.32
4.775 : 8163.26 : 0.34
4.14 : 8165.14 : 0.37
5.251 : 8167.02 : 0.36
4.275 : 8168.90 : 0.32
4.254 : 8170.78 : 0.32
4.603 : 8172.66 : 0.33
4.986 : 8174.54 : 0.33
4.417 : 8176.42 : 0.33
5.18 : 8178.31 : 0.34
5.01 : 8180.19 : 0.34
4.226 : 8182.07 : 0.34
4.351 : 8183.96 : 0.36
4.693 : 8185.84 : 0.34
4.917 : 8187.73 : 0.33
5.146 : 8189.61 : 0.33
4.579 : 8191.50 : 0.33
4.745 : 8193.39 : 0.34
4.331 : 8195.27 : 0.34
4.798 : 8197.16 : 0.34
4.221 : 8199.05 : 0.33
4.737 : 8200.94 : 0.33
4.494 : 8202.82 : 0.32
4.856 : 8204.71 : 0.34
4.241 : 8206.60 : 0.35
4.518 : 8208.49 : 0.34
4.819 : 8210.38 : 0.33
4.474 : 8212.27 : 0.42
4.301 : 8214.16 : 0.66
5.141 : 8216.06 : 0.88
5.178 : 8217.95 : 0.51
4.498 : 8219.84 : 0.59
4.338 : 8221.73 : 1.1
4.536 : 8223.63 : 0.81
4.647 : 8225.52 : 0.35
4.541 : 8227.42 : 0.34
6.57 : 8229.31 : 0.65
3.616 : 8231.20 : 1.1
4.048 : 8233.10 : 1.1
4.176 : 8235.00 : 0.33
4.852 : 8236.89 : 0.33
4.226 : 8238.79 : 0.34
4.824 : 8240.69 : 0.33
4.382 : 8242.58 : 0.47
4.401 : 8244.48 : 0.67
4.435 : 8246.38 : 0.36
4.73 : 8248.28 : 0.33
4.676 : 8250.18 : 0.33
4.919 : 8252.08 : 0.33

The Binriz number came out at 4.3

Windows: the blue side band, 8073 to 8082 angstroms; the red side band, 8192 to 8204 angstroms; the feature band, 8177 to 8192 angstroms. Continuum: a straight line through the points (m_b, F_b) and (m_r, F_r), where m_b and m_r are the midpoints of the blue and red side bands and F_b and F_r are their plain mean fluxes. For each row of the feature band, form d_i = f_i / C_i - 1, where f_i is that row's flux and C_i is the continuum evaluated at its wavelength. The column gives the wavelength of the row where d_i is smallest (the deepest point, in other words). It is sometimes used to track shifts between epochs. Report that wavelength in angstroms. 8182.07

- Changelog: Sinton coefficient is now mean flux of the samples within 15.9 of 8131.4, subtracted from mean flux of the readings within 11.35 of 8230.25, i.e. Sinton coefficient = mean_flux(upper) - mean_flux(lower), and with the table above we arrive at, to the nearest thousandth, -0.158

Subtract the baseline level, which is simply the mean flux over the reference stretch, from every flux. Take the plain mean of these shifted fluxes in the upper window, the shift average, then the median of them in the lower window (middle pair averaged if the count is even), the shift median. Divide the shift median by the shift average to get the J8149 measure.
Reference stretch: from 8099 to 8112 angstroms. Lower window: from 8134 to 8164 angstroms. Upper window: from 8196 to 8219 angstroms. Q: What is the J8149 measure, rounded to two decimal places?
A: 0.59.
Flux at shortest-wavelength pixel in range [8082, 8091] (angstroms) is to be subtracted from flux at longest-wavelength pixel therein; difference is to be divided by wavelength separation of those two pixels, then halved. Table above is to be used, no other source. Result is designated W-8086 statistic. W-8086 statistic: 0.08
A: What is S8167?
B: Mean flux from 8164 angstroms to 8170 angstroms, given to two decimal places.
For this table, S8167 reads 4.56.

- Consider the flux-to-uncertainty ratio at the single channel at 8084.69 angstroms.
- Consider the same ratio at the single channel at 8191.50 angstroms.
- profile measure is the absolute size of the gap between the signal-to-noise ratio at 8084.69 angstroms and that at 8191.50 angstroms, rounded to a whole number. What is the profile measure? 3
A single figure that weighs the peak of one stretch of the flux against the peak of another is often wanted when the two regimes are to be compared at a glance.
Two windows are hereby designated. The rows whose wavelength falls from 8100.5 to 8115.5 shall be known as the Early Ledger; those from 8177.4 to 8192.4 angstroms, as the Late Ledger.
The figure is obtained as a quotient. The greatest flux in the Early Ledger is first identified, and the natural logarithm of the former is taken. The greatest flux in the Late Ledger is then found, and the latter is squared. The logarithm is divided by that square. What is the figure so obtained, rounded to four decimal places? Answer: 0.0639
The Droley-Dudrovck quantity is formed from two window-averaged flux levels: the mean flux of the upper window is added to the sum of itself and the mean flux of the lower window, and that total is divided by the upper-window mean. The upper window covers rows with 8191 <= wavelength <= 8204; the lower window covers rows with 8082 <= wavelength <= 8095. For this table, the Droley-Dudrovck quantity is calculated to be 3.09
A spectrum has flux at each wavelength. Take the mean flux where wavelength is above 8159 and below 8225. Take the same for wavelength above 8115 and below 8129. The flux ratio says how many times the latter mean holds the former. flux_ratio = 1.04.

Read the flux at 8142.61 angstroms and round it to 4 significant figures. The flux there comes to 4.772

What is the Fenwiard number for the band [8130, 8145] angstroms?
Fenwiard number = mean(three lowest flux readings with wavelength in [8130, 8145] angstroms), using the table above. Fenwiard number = 4.00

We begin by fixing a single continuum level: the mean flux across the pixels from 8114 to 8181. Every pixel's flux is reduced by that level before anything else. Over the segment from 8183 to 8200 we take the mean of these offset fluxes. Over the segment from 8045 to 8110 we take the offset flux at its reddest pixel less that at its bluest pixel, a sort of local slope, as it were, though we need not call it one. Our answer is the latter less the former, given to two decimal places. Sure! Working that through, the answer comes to 1.10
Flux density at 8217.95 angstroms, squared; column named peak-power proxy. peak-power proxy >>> 27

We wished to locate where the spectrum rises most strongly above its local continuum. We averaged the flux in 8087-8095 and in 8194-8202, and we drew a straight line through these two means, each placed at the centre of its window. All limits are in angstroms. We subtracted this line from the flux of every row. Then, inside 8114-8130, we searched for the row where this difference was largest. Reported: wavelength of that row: 8116.40 angstroms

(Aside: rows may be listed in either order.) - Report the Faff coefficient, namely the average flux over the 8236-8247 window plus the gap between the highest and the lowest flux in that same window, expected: 5.15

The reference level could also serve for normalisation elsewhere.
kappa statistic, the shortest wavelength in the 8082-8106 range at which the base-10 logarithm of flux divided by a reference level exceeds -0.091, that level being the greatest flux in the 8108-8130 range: 8084.69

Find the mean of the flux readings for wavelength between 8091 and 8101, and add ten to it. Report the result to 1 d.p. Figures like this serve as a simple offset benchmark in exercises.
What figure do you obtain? 14.6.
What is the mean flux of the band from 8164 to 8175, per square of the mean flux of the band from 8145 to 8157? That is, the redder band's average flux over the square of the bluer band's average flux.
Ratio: 0.216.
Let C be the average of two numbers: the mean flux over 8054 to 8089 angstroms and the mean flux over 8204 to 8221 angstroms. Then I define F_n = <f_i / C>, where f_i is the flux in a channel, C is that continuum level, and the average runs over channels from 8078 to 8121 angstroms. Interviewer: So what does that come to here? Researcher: 1.04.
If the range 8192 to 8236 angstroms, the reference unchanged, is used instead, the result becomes 0.98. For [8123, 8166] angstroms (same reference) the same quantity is 0.99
